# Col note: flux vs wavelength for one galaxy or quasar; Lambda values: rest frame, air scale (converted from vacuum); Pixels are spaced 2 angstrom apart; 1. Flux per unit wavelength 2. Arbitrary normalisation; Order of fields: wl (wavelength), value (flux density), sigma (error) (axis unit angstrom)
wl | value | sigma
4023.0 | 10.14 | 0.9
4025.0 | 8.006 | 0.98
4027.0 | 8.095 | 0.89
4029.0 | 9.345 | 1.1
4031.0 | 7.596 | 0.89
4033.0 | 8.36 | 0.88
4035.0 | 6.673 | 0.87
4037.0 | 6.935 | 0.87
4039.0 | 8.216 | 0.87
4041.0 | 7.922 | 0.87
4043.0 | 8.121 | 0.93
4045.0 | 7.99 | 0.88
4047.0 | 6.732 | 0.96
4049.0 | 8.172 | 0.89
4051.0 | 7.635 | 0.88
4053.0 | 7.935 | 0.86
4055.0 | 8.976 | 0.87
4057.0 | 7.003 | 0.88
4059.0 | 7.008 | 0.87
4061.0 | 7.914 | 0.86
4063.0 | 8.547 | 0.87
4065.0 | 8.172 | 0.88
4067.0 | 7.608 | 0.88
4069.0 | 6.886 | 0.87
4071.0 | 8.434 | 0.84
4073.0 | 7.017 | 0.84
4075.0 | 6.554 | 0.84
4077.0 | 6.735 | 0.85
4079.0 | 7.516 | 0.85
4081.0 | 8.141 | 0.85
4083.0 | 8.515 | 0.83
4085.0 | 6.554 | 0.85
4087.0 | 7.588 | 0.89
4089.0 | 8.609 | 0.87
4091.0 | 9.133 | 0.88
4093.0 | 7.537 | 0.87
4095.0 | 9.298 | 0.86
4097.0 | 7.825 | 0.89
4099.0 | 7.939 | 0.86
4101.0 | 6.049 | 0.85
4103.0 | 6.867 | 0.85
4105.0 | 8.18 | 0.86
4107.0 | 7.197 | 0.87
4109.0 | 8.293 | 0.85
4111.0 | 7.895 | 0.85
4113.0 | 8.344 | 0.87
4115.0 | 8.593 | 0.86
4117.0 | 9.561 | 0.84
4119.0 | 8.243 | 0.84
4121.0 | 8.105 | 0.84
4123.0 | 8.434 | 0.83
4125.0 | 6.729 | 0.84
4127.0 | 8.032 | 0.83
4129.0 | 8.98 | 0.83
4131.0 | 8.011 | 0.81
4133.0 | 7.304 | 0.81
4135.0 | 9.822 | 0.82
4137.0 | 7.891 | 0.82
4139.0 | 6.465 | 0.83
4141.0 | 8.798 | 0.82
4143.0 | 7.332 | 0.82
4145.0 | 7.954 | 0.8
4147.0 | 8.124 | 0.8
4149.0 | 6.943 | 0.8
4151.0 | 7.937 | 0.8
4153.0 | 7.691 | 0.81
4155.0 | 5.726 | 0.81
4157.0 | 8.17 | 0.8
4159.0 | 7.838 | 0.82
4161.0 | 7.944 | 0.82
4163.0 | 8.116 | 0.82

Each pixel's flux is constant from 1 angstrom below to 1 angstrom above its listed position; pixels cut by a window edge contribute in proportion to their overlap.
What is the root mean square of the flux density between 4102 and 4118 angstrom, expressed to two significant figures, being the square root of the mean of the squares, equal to 8.2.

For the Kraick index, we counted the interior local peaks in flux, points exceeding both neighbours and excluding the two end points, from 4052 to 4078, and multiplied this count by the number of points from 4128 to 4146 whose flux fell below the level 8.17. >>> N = 18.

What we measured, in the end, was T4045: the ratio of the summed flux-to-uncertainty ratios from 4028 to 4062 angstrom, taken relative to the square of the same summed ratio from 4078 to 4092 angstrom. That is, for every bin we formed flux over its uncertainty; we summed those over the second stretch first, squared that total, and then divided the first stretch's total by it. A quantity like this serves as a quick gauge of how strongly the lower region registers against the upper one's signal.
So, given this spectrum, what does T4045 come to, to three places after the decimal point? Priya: 0.035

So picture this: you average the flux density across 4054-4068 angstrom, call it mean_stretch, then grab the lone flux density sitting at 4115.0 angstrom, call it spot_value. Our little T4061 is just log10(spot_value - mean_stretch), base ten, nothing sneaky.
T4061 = -0.15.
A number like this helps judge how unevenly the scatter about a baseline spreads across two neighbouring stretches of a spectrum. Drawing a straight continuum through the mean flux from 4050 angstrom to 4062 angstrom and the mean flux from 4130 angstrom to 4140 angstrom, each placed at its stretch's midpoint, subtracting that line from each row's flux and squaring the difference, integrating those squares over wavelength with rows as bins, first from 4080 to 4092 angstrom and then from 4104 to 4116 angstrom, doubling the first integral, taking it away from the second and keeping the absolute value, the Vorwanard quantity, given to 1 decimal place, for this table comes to 15.5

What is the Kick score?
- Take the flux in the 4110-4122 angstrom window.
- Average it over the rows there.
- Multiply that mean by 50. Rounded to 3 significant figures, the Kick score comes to 423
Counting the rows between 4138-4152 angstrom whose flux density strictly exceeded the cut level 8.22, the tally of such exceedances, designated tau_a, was 1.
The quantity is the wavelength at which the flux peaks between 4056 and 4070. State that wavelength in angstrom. 4063.0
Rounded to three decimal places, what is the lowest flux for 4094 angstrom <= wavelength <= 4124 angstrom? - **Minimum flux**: 6.049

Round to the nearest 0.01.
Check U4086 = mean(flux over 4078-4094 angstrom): 7.95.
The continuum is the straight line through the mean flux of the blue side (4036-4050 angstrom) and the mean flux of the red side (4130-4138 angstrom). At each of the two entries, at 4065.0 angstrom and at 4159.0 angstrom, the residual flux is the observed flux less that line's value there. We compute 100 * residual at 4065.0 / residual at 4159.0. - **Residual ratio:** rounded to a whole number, -56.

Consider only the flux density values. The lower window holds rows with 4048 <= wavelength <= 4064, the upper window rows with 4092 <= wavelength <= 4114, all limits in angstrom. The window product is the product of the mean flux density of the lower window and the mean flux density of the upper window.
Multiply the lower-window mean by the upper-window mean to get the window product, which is 61.3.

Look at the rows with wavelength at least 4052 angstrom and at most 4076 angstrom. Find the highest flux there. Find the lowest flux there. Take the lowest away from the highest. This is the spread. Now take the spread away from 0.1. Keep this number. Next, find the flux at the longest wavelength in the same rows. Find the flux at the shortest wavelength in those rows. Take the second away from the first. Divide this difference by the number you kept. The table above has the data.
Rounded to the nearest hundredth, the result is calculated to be 0.59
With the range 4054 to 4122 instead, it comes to 0.26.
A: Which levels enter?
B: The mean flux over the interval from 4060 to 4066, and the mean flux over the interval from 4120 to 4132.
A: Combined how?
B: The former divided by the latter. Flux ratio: 1.02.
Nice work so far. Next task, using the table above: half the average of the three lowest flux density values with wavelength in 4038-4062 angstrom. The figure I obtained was 3.46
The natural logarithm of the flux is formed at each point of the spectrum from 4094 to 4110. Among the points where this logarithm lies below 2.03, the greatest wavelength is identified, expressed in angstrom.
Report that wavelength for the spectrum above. 4107.0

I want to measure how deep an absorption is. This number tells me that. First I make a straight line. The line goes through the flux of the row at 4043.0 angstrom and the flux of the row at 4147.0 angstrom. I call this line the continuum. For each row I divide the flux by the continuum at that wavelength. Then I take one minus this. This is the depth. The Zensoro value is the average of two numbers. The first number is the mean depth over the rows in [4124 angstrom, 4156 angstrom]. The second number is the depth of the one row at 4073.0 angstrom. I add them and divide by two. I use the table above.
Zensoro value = 0.09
